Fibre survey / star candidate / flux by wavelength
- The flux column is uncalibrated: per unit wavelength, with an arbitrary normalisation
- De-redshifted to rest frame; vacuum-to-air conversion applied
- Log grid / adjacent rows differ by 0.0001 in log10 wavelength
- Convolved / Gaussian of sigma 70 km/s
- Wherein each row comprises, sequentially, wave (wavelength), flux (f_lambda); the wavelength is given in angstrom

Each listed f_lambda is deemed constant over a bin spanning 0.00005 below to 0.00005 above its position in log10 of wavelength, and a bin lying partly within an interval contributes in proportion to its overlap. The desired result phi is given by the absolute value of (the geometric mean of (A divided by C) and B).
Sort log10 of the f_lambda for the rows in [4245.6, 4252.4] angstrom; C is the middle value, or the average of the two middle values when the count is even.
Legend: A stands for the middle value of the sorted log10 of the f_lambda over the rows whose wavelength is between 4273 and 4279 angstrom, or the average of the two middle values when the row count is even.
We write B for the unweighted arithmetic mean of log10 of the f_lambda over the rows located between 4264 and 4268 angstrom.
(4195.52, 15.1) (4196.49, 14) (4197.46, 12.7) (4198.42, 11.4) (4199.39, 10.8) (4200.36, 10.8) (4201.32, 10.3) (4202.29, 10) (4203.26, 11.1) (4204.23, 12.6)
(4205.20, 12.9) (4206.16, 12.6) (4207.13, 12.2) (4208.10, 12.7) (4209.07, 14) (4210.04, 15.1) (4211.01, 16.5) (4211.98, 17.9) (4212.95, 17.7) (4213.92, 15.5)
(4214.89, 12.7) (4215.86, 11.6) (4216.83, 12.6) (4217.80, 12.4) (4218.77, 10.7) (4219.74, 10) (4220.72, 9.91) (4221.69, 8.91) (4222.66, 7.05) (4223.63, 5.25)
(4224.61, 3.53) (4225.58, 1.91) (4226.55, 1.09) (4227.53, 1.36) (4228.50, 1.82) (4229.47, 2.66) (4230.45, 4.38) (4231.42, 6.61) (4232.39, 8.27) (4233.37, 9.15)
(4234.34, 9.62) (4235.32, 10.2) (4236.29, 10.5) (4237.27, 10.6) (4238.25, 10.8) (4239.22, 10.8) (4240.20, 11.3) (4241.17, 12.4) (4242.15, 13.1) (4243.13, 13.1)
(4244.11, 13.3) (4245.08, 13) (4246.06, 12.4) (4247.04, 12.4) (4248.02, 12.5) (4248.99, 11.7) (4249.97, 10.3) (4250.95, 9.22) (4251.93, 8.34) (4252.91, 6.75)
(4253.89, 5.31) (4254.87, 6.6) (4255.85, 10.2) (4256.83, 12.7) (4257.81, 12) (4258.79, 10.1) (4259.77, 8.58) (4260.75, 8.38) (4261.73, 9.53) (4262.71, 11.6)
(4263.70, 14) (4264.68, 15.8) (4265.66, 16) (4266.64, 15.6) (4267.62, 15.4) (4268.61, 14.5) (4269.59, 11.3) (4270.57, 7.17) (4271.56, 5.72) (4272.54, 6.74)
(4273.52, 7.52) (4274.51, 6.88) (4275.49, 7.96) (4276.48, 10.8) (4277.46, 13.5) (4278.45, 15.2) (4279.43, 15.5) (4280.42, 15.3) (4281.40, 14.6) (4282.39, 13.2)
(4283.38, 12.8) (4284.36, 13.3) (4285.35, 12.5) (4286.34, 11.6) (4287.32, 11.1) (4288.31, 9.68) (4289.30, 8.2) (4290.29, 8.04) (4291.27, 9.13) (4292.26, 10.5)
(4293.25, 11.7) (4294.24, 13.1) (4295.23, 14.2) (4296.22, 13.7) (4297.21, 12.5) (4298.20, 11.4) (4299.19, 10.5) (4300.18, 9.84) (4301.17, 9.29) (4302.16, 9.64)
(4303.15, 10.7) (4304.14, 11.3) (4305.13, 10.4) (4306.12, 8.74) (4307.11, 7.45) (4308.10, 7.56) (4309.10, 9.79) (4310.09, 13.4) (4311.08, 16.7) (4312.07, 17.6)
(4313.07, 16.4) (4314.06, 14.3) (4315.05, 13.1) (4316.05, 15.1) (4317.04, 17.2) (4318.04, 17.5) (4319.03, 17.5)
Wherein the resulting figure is 1.04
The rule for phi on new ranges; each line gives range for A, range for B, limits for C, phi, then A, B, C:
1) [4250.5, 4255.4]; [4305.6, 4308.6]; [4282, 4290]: 0.83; 0.83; 0.90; 1.08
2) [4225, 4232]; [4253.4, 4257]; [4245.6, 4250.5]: 0.48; 0.28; 0.91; 1.09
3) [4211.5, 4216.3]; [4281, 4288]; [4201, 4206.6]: 1.11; 1.19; 1.10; 1.07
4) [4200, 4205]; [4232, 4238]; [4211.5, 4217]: 0.94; 1.03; 0.99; 1.15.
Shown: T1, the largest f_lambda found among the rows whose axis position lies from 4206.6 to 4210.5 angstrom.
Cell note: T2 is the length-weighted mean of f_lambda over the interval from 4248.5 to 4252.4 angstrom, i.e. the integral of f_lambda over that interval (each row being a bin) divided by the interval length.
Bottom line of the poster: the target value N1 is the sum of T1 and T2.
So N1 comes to 25.0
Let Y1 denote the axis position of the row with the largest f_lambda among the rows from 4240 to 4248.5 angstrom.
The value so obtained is 4244.11 angstrom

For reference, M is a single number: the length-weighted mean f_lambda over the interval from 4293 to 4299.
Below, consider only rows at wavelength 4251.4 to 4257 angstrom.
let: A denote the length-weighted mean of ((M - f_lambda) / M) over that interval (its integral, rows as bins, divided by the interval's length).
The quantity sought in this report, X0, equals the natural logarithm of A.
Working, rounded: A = 0.36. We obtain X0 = -1.0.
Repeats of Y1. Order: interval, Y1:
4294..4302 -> 4295.23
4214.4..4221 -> 4214.89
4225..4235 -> 4234.34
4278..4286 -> 4279.43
